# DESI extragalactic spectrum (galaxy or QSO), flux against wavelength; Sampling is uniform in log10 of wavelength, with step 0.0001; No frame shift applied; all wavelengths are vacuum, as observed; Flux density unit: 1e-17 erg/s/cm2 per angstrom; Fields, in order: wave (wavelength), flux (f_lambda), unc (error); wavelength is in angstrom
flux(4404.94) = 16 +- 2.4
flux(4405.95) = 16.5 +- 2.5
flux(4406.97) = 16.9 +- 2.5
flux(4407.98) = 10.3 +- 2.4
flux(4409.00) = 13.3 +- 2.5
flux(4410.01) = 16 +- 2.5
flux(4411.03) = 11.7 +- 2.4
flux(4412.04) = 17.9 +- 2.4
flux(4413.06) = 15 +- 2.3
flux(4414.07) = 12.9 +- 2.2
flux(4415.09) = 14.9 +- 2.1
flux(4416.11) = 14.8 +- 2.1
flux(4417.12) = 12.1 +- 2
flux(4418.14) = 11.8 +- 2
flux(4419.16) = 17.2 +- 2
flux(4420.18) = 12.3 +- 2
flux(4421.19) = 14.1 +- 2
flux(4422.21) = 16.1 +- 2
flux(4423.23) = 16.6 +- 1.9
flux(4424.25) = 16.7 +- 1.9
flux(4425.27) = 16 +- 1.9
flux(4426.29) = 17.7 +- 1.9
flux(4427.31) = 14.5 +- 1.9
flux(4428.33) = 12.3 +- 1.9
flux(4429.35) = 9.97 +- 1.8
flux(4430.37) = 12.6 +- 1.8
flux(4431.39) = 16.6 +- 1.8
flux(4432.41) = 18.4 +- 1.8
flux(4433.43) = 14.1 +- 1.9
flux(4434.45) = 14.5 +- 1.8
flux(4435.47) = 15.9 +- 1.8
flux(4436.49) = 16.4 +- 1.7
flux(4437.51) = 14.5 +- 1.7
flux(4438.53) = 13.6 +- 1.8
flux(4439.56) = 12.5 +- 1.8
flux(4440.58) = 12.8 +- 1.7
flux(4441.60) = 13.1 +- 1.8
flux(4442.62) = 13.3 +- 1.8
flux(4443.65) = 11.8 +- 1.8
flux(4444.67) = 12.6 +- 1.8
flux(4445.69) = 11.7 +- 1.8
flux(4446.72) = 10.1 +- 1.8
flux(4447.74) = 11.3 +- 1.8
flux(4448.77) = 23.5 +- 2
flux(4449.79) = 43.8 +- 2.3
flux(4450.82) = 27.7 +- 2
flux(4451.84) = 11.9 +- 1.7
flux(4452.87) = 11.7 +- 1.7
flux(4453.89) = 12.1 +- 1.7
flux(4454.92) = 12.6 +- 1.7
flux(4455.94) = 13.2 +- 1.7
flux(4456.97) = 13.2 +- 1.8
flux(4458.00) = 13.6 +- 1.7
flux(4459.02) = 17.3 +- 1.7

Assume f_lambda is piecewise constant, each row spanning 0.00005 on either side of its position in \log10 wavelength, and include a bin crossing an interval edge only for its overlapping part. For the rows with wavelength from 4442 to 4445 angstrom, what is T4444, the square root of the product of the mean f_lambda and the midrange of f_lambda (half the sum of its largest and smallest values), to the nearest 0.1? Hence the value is 12.6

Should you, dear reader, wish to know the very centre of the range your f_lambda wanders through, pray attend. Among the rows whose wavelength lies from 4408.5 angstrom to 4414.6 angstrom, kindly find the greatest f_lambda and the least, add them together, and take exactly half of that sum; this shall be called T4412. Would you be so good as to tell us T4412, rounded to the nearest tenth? 14.8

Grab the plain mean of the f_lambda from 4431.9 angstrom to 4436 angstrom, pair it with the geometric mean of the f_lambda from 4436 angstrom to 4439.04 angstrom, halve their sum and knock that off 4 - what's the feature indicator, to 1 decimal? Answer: -11.3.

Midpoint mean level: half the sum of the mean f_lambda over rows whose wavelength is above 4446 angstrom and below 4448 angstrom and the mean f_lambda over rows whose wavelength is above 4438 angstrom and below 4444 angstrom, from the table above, 11.8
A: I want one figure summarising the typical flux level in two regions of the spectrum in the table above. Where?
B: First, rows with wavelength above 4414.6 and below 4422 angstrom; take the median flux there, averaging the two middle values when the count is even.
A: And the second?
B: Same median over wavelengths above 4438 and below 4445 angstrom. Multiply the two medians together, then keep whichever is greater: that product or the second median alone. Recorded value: 180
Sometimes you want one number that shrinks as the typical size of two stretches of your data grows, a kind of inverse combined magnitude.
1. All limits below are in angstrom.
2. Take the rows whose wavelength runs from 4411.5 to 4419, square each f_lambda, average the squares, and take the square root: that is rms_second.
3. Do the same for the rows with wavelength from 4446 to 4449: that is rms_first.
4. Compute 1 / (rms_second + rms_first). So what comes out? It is 0.033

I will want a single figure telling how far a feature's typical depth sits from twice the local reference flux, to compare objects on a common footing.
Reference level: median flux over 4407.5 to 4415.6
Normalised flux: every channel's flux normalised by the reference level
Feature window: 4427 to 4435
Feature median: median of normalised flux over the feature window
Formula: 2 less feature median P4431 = 0.99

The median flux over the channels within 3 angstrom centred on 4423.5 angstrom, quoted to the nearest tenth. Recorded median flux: 16.6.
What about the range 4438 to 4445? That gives 12.8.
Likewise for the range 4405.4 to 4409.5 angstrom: 14.9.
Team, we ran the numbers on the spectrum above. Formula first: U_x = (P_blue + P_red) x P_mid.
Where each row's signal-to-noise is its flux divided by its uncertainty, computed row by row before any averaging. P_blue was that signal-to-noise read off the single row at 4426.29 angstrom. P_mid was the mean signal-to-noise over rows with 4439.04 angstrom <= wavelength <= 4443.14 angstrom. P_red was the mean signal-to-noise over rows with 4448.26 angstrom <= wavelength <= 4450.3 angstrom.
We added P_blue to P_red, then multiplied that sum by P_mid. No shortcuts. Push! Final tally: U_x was 180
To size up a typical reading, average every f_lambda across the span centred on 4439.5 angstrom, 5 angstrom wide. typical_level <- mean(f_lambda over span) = 13.3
